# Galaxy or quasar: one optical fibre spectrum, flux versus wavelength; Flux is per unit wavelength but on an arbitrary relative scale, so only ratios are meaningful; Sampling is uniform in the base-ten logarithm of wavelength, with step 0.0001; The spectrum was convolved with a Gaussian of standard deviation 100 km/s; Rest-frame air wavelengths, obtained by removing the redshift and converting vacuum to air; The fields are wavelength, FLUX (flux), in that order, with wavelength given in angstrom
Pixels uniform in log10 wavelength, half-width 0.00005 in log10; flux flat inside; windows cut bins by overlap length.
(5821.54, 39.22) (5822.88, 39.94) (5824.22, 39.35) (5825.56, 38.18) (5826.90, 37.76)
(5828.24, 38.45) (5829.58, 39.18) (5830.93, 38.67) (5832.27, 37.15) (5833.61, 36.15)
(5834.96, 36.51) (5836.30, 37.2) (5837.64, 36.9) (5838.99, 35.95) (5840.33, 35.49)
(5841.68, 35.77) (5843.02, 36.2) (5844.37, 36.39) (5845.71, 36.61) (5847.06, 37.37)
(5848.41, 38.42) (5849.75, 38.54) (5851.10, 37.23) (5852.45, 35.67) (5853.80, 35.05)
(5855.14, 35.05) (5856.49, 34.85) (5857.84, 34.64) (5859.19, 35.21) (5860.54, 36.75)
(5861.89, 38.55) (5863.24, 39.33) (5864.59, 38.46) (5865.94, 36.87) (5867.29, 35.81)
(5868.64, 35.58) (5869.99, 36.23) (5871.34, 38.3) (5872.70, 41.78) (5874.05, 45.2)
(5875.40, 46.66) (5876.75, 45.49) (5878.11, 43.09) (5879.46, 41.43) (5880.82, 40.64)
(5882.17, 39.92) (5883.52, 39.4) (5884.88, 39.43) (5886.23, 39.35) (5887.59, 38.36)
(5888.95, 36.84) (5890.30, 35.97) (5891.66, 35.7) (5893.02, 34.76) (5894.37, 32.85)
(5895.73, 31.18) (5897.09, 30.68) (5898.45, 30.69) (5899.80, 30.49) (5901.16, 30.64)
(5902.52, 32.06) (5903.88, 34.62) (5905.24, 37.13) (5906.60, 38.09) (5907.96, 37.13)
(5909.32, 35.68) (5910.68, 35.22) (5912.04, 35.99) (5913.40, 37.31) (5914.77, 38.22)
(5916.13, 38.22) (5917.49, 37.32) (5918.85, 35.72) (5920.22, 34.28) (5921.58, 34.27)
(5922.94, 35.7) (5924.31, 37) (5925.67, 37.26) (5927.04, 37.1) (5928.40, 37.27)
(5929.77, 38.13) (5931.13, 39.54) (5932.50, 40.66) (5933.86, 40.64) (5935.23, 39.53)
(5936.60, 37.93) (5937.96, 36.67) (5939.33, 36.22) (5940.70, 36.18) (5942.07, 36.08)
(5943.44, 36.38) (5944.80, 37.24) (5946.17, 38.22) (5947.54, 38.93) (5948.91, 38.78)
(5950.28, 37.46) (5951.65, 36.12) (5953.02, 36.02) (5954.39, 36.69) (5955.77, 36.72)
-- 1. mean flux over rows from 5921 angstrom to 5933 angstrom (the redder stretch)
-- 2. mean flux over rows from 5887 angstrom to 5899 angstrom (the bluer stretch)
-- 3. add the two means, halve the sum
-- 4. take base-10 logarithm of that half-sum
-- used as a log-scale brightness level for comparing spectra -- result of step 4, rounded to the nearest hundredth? 1.55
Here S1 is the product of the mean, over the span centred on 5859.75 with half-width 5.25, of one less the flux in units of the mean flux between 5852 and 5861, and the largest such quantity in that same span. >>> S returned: -0.0007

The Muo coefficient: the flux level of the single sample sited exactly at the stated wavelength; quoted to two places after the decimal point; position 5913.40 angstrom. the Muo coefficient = 37.31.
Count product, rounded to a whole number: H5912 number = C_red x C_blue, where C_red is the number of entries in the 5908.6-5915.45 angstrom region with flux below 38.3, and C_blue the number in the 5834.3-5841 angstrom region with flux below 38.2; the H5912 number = 25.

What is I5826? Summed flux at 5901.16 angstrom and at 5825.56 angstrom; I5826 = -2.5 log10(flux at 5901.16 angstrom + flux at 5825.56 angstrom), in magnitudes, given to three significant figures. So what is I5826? -4.59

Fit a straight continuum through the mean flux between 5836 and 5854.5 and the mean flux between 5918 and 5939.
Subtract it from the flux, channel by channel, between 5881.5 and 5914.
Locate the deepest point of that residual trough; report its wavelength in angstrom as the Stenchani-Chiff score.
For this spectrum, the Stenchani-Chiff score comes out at 5899.80 angstrom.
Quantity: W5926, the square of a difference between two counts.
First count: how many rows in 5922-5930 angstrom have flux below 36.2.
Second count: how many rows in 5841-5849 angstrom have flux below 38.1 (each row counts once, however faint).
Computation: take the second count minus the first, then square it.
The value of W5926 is 16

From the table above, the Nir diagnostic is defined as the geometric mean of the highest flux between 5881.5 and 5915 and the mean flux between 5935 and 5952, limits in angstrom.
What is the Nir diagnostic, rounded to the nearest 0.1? 38.6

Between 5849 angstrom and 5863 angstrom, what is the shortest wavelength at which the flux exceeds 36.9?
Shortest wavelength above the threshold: 5849.75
